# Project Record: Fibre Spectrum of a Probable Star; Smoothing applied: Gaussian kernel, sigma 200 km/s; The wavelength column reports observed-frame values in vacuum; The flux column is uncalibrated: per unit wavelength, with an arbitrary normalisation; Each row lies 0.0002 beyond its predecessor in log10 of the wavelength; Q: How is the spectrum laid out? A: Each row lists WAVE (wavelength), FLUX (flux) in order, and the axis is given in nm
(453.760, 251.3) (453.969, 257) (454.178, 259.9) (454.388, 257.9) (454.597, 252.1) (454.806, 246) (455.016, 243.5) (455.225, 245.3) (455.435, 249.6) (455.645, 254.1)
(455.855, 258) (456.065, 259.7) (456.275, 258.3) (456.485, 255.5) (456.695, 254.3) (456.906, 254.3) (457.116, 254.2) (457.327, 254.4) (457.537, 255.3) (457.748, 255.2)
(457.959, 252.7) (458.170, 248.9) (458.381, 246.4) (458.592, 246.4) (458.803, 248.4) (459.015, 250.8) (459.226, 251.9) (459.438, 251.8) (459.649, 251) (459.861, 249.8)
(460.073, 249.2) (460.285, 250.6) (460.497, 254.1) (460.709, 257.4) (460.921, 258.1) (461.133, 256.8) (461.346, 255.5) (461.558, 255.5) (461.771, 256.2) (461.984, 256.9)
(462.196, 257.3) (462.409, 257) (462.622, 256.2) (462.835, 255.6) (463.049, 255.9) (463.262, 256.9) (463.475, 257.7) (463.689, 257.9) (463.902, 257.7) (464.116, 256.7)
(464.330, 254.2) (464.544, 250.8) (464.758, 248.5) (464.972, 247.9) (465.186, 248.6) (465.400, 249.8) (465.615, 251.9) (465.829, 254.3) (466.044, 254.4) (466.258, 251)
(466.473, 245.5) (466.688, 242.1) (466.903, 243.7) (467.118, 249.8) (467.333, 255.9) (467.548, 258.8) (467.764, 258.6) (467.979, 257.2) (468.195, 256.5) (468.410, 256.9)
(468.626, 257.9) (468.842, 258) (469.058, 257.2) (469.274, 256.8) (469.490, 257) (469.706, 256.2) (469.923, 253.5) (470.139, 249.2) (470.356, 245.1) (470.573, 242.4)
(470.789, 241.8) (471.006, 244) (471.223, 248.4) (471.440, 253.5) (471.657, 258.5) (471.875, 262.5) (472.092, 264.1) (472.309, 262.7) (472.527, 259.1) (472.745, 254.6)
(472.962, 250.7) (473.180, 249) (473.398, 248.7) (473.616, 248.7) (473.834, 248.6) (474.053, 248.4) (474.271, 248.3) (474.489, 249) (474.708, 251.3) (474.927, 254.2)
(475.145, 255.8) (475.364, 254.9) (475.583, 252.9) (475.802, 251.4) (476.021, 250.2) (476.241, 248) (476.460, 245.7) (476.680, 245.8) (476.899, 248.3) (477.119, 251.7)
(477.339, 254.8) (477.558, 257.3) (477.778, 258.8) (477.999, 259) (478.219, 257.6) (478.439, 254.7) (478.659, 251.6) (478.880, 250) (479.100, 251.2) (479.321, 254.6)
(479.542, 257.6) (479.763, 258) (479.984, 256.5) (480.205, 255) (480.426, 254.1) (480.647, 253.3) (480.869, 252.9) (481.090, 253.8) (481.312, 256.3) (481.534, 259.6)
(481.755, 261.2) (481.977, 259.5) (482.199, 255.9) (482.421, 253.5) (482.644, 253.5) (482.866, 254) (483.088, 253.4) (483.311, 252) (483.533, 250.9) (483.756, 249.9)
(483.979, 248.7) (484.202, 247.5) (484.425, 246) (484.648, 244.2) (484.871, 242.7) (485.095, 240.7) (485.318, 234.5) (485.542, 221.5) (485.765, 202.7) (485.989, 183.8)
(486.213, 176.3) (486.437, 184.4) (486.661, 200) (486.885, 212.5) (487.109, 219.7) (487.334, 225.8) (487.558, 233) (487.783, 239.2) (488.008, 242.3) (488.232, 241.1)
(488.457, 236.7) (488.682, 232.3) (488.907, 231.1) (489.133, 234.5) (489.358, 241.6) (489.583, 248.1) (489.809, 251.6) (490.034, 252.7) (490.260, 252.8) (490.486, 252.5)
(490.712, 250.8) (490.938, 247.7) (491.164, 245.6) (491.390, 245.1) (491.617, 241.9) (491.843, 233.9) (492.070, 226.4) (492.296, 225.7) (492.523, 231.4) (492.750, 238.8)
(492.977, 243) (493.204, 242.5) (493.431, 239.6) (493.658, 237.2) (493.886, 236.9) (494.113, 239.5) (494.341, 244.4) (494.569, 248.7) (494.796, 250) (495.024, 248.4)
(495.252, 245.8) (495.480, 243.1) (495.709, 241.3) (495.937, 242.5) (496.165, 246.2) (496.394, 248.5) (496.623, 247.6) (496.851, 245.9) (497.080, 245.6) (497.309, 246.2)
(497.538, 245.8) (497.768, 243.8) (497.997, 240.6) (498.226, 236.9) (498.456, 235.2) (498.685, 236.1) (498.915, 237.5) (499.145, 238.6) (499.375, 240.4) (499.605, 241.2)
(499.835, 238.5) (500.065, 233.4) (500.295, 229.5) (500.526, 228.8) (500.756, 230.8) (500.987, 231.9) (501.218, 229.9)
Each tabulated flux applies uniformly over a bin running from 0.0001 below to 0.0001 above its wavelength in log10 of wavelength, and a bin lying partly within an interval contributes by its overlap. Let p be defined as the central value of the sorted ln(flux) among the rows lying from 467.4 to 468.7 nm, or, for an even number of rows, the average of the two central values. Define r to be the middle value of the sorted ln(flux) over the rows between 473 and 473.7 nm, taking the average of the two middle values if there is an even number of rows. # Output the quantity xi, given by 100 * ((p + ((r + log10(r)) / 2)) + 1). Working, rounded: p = 5.55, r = 5.52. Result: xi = 968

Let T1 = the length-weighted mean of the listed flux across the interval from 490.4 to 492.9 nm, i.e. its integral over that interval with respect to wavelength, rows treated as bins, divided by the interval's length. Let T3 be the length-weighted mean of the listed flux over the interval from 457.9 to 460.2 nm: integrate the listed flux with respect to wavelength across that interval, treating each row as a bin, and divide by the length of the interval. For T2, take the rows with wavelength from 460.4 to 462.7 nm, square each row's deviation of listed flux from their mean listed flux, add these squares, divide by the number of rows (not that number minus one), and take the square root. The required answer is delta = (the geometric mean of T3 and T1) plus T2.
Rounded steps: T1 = 240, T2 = 1.1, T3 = 250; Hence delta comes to 246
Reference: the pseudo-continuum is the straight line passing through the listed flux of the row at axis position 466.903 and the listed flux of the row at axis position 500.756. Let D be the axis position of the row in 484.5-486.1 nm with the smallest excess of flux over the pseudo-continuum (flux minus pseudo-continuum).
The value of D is 485.989 nm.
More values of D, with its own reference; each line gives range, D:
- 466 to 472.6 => 466.688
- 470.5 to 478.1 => 470.789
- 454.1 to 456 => 455.016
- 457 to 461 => 458.381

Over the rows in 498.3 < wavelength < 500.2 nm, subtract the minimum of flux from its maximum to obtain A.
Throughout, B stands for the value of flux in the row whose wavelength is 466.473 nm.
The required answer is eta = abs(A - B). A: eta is 238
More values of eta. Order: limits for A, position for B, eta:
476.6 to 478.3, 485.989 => 171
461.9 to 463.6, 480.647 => 251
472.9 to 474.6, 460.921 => 256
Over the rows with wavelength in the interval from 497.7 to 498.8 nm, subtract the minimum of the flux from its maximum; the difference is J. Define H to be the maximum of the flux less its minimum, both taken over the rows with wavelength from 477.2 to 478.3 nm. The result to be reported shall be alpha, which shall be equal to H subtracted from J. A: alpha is 4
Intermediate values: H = 4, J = 8.6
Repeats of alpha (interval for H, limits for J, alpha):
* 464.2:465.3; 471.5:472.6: -1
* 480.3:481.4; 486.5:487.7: 30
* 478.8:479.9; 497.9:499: -3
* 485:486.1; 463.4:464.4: -53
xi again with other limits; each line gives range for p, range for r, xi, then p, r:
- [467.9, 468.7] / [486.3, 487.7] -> 960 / 5.55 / 5.38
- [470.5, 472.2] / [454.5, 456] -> 966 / 5.53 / 5.52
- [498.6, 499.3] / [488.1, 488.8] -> 957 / 5.47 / 5.47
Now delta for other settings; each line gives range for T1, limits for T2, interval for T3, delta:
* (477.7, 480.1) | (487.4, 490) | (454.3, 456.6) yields 260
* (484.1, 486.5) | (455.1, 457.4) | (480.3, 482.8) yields 242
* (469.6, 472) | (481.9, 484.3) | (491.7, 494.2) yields 246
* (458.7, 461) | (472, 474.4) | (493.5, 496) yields 254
